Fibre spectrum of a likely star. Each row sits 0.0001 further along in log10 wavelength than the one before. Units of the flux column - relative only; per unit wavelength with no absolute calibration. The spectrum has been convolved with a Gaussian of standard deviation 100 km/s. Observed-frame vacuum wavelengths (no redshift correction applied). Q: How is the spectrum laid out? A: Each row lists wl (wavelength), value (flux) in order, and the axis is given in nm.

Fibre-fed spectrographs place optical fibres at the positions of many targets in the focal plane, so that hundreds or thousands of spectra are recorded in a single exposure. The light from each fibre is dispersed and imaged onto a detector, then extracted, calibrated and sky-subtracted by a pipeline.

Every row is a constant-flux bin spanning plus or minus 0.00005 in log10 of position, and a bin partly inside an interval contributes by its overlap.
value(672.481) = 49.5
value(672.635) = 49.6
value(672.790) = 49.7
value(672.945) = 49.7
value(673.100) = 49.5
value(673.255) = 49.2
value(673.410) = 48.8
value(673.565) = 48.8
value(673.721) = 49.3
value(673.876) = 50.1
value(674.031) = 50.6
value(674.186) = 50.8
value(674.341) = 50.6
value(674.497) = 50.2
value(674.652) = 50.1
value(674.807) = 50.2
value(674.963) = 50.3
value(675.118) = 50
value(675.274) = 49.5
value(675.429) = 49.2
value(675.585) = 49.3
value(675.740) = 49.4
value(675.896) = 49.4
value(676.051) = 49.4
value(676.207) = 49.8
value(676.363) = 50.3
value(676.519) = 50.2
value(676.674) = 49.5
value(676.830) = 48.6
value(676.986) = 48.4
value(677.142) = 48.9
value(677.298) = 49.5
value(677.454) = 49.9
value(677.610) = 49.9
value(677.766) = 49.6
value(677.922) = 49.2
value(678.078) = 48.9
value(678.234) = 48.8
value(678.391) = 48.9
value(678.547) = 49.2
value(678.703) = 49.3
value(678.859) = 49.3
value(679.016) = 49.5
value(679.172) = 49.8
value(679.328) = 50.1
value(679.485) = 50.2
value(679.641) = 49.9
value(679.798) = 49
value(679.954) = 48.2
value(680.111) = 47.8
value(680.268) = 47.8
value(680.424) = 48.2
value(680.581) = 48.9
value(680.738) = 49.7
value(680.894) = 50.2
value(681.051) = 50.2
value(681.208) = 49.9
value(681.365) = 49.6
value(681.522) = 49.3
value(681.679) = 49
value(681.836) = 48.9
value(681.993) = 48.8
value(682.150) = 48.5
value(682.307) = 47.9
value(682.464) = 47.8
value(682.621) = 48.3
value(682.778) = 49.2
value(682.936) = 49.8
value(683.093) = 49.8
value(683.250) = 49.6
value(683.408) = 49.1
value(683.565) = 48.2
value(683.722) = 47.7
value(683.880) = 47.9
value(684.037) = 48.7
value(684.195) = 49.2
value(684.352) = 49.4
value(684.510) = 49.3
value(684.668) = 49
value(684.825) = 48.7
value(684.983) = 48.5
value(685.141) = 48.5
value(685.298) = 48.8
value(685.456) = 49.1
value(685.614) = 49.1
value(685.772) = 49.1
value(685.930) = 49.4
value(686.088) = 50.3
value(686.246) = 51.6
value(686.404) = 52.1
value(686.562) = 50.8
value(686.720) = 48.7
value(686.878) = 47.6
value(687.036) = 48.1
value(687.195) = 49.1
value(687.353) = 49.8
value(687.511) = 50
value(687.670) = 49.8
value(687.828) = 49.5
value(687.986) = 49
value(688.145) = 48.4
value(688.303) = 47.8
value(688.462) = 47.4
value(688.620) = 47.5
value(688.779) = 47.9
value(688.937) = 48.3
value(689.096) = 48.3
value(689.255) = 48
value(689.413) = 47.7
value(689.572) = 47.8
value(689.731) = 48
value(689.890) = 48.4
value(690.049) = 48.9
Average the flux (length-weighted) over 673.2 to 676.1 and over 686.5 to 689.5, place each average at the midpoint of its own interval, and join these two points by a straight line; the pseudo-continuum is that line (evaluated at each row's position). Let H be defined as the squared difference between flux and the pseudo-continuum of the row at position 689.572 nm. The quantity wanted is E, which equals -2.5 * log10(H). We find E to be 1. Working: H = 0.45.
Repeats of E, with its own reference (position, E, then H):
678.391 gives 1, 0.29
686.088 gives -1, 2.34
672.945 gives 3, 0.04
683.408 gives 5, 0.01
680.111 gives -1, 2.21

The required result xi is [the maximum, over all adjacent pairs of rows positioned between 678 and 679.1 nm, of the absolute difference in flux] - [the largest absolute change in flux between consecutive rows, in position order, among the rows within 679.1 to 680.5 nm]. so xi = -0.6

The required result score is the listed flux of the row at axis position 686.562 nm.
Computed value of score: 50.8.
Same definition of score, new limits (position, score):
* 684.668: 49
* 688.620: 47.5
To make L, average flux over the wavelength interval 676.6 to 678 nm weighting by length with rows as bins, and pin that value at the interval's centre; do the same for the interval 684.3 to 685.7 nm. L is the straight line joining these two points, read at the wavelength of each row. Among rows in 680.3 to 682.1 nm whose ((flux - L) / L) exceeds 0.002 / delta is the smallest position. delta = 680.738 nm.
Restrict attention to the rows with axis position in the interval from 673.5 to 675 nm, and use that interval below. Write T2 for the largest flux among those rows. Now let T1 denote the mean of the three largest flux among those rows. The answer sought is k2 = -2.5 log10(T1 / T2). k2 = 0.0029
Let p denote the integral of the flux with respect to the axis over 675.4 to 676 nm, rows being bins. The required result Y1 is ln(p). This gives 3.39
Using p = 29.6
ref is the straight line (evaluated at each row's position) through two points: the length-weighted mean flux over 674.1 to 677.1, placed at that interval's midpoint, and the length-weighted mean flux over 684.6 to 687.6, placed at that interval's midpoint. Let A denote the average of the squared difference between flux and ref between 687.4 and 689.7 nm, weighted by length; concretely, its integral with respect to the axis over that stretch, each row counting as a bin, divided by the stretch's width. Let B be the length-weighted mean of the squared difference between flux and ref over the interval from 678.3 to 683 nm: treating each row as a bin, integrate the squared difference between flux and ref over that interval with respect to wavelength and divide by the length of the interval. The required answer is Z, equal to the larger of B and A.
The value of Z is 1.5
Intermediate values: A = 1.5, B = 0.77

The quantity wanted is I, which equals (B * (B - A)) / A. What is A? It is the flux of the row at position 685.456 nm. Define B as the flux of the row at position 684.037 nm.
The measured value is -0.4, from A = 49.1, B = 48.7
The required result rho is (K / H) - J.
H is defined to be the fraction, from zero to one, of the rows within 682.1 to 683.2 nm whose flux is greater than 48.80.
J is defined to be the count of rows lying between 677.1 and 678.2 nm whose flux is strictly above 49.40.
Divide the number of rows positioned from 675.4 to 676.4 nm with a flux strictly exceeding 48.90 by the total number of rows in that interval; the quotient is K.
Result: -2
